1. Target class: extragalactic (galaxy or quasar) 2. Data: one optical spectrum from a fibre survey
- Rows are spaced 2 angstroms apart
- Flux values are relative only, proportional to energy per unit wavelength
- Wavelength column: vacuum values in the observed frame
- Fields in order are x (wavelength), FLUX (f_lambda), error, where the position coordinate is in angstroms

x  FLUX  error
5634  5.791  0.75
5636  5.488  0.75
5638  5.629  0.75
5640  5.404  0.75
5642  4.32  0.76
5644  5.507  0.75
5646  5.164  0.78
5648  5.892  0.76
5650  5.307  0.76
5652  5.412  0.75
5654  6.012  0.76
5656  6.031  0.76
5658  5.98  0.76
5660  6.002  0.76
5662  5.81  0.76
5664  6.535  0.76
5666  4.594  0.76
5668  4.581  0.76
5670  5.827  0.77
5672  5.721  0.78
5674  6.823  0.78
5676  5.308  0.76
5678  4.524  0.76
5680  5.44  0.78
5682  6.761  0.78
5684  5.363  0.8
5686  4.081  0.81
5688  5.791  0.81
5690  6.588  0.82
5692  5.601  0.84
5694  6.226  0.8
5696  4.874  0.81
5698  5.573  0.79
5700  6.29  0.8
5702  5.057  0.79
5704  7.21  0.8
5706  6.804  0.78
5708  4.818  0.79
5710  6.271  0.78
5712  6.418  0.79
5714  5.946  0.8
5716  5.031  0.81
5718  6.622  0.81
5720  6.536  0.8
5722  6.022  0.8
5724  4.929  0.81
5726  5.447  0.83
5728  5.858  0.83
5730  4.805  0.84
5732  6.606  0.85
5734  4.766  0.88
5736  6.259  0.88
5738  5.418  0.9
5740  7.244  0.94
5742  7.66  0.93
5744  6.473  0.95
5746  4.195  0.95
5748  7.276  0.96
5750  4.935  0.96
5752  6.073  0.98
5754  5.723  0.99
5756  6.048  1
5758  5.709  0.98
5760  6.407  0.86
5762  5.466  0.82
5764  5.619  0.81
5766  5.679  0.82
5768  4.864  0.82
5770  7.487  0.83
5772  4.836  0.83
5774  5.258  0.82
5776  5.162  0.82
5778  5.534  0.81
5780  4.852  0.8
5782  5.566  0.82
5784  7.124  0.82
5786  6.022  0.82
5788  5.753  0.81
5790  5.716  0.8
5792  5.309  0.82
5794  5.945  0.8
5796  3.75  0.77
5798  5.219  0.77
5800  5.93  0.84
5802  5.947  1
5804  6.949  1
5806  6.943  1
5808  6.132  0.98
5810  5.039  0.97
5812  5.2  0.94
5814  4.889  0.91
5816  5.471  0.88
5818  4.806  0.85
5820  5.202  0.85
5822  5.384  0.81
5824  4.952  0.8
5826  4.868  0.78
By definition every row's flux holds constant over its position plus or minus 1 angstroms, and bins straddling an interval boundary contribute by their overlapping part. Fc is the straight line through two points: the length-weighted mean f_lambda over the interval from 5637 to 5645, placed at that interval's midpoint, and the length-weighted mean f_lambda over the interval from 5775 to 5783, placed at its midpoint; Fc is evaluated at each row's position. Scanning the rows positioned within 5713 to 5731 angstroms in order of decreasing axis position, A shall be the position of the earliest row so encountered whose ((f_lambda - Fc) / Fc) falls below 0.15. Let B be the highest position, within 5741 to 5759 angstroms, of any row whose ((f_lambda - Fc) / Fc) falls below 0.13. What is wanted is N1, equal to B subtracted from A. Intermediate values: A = 5730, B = 5758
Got -28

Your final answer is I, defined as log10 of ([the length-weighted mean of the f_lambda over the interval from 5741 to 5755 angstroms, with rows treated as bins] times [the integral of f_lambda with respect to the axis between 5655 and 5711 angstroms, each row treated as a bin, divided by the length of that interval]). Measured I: 1.54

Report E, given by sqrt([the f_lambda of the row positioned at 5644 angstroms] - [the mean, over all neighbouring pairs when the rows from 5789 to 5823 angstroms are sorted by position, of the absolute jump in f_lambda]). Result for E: 2.2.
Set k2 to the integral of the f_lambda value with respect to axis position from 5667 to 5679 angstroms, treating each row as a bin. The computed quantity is 65.6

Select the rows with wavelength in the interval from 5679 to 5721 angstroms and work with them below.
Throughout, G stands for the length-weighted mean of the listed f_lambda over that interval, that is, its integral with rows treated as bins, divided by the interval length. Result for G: 5.87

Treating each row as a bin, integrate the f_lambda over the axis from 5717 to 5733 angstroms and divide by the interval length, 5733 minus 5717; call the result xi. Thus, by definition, 5.9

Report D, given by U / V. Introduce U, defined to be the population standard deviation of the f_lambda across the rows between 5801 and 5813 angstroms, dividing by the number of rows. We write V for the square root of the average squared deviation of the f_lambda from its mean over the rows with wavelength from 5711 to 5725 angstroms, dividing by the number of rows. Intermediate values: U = 0.75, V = 0.64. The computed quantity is 1.2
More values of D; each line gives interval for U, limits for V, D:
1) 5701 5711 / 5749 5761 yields 2.1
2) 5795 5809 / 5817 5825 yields 4.6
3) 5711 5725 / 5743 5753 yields 0.6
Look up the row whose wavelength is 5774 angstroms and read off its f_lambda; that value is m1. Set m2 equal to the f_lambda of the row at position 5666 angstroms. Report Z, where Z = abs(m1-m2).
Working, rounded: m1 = 5.258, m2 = 4.594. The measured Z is 0.7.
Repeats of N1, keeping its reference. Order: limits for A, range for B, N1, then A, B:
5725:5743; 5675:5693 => 46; 5738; 5692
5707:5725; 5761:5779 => -54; 5724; 5778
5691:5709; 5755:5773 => -64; 5708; 5772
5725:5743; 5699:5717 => 22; 5738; 5716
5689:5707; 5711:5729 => -26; 5702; 5728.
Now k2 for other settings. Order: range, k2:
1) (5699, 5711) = 72.9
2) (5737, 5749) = 76.5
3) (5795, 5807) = 69.5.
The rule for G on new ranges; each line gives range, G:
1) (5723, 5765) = 5.85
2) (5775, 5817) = 5.64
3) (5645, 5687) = 5.58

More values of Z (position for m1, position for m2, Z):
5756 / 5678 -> 1.5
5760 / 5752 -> 0.3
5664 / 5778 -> 1.0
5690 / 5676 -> 1.3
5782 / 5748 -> 1.7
